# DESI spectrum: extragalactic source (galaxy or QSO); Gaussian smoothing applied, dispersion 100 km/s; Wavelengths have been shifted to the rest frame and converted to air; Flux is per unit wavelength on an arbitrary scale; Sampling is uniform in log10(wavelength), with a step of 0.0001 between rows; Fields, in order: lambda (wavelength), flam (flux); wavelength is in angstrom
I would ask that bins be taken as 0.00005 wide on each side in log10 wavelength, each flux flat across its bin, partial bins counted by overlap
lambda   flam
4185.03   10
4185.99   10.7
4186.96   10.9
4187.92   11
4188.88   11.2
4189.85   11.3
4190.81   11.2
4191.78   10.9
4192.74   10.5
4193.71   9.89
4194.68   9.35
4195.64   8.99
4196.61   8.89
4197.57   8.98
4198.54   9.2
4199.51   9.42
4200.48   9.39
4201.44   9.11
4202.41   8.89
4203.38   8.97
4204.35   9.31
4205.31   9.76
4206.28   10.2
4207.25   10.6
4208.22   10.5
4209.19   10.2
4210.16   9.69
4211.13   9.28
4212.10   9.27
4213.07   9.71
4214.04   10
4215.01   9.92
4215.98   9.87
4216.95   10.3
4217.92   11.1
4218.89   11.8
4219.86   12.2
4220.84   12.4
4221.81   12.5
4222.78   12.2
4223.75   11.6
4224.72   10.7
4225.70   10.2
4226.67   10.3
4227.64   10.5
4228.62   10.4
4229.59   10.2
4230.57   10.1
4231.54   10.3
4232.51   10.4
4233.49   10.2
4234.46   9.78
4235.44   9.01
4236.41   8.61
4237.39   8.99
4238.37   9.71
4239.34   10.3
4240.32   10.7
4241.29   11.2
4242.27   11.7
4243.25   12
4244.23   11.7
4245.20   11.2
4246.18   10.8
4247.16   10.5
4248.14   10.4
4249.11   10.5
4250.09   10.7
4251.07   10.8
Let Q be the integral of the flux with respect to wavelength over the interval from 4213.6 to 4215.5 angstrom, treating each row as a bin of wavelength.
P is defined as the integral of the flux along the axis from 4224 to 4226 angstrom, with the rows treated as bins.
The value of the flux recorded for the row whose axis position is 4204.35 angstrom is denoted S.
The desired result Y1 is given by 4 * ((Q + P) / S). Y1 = 17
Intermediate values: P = 21.2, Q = 19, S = 9.31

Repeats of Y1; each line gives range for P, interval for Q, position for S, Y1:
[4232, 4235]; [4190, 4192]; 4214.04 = 21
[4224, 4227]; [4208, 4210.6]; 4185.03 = 23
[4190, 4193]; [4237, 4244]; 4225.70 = 42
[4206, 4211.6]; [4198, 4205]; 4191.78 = 44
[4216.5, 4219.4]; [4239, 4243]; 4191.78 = 28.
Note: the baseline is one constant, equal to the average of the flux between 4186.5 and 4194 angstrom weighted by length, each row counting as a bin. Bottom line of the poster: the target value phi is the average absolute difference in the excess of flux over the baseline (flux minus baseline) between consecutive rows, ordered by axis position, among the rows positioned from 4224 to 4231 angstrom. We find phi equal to 0.20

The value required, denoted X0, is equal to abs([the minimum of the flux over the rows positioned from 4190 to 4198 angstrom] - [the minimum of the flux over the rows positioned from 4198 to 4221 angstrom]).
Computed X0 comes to 0.0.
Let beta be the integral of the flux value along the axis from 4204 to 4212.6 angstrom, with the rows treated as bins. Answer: 85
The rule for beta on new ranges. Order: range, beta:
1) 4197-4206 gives 83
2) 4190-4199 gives 88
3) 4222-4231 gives 97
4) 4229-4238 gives 88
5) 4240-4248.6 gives 96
